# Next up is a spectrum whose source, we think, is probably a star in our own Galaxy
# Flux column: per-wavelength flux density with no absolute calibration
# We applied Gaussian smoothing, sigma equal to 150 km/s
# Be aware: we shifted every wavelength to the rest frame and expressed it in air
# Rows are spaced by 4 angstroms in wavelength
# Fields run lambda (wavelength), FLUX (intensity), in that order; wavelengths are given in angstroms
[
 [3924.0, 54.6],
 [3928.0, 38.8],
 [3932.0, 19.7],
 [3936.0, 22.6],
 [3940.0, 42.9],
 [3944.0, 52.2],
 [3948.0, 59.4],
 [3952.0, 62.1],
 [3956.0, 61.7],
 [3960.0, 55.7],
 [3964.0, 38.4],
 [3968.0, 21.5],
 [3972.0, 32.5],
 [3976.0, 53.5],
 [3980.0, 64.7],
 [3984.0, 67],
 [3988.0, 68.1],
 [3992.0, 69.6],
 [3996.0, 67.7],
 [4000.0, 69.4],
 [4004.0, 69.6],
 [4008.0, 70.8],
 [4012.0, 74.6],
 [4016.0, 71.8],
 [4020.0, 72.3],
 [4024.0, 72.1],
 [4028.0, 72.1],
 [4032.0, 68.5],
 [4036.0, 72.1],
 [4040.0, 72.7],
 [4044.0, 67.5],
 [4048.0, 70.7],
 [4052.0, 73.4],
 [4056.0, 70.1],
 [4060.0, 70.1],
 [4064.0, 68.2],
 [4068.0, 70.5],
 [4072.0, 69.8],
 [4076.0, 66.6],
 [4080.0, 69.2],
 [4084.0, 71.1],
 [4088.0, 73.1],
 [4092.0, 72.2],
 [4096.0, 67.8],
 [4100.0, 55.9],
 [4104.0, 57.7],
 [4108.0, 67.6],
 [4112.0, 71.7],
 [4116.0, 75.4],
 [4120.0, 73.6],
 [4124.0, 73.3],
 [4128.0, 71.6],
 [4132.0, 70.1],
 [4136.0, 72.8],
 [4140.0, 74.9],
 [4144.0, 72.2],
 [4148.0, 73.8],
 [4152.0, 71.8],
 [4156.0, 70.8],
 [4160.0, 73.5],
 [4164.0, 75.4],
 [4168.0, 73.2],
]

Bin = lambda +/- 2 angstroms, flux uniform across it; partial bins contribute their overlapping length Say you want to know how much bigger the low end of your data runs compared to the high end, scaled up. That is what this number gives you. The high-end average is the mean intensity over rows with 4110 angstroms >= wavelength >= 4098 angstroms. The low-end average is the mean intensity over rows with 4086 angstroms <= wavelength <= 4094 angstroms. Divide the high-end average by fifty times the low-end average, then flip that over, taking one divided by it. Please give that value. 60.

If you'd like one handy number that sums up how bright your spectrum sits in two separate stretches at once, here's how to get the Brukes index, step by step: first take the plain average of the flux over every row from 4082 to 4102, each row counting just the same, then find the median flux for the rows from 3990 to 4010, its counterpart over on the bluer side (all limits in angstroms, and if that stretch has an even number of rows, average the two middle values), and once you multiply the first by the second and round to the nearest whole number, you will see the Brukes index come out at 4734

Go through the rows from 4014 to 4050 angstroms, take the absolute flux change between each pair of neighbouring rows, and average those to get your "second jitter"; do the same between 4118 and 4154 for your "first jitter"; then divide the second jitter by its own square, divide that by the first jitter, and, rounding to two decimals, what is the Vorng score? 0.26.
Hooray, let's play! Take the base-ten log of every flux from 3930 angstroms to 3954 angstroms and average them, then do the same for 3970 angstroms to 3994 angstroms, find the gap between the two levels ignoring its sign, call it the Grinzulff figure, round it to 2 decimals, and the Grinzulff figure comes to 0.16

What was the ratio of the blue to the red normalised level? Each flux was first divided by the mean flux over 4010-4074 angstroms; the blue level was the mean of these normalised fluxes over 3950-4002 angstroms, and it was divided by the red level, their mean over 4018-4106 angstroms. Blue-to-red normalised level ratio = 0.81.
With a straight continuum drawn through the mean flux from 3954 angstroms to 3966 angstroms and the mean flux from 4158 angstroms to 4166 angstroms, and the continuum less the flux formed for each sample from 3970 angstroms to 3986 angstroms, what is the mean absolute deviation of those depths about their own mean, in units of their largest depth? 0.5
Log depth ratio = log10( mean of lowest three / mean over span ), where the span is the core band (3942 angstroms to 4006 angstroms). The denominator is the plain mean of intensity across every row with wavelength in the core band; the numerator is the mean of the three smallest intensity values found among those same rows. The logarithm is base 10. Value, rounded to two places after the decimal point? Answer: -0.27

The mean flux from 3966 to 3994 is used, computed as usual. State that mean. 54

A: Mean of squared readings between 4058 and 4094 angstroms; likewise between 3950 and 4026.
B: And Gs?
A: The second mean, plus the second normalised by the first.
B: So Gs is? 3958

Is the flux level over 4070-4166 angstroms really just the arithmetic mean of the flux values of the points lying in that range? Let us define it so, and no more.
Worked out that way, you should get 70.5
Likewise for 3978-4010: 68.4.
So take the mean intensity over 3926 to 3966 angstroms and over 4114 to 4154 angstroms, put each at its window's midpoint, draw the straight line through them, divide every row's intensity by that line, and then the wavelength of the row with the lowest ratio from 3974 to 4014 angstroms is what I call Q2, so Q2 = 3976.0 angstroms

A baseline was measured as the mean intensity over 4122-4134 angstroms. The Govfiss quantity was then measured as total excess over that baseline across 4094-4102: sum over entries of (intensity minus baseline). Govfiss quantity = -20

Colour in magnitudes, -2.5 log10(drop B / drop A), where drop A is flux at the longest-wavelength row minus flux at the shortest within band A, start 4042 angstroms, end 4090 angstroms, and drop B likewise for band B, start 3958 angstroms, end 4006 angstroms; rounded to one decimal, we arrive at -1.0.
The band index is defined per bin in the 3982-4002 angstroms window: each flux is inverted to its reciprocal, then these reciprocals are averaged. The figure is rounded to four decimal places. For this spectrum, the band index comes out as 0.0146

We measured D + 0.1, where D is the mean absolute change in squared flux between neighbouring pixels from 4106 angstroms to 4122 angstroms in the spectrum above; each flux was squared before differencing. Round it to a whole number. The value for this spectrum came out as 461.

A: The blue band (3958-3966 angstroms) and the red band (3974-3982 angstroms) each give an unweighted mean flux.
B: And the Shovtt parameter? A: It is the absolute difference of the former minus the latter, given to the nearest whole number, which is 12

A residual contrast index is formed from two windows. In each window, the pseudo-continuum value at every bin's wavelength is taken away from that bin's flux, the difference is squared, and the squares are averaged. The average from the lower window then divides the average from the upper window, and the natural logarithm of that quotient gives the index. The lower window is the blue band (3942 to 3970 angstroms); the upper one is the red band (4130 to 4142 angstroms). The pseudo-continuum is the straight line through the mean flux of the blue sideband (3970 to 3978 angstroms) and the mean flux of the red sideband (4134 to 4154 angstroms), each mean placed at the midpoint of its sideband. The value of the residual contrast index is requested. -4.8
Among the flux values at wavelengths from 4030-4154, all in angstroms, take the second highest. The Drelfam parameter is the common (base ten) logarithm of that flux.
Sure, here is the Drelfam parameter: 1.87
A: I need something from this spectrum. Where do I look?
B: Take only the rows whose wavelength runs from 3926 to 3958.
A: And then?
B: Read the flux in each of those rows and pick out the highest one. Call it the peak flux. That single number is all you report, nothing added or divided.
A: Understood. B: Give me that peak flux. 62.1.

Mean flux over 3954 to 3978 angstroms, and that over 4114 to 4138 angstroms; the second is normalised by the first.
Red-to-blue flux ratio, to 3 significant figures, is 1.66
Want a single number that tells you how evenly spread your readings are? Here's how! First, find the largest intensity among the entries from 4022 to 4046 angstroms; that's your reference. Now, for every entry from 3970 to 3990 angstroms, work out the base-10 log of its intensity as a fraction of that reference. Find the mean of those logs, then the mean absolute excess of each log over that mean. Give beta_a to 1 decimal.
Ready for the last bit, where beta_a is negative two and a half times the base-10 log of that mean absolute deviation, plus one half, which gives 3.0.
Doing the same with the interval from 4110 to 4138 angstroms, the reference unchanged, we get 5.8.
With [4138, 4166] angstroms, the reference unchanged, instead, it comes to 5.7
